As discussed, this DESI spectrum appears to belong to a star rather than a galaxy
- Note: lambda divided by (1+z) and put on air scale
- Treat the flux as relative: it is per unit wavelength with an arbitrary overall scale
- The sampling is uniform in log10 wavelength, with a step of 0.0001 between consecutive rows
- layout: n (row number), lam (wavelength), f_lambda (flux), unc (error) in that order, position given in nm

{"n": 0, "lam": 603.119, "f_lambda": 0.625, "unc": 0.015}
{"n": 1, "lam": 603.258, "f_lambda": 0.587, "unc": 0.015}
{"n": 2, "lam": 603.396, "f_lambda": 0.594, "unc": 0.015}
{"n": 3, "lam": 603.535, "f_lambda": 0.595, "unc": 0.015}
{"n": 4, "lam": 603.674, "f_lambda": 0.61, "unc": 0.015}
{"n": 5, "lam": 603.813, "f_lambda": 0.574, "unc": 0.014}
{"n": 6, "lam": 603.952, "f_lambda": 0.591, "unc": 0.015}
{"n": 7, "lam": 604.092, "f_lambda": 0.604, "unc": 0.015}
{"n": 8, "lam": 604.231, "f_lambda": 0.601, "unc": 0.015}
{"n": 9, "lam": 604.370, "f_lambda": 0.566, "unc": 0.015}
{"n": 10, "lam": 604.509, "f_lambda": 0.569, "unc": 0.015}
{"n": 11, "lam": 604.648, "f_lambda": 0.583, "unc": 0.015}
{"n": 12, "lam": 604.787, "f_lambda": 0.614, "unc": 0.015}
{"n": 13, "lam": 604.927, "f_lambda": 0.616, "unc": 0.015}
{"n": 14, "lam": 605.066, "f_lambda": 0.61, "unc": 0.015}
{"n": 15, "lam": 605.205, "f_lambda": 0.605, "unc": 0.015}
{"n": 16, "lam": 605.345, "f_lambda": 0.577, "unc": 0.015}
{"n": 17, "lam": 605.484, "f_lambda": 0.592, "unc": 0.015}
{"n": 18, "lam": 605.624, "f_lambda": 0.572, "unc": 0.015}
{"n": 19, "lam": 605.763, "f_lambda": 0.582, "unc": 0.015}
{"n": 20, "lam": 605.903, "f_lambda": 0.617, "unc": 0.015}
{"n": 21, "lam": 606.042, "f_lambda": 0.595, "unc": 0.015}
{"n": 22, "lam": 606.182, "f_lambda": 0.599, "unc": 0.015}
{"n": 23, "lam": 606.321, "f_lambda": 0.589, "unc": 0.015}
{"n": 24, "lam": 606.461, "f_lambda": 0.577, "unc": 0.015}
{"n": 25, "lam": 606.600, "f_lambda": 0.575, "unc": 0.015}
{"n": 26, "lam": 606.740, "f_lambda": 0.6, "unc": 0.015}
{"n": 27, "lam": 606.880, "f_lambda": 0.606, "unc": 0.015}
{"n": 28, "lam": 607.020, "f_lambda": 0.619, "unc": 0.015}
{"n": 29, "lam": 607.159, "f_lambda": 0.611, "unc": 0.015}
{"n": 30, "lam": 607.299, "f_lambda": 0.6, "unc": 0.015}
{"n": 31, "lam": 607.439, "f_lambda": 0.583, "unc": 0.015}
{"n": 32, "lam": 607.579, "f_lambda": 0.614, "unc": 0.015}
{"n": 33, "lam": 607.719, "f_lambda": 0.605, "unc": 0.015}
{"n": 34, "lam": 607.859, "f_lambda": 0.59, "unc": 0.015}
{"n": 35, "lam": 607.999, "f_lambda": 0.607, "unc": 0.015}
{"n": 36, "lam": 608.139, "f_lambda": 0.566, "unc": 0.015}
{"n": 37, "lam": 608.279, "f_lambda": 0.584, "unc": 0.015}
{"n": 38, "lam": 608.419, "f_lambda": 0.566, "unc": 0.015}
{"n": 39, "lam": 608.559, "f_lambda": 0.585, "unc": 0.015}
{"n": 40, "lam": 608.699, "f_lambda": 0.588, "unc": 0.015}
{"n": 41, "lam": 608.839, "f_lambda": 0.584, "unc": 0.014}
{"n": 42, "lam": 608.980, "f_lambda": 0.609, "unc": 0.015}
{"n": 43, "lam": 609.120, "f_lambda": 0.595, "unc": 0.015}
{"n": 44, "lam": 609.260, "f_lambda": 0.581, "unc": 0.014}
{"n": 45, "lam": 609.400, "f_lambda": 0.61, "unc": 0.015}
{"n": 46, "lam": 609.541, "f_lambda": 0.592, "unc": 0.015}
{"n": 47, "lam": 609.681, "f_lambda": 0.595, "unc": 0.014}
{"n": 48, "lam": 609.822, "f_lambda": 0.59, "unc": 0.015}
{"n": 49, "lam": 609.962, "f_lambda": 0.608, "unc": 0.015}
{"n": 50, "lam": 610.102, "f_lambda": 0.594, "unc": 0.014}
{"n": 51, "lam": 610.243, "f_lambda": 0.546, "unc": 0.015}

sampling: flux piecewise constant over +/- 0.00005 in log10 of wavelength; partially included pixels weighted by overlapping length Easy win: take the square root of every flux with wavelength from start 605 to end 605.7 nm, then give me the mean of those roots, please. 0.769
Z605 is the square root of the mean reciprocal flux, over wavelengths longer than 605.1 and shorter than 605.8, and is 1.31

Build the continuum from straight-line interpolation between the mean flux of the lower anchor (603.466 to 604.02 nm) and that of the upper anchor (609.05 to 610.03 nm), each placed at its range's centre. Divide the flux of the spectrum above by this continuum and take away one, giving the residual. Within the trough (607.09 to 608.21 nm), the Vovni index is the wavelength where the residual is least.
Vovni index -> 608.139 nm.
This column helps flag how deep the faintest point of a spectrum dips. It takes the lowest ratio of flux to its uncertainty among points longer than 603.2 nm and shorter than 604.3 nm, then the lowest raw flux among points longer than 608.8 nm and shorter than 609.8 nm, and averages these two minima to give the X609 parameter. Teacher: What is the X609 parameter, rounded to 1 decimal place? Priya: 19.9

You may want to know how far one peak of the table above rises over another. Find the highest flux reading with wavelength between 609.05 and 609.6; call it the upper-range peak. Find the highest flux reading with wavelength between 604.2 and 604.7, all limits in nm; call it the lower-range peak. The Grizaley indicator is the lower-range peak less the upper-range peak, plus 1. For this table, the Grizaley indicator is 0.99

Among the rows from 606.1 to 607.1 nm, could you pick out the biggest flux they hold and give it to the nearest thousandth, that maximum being 0.619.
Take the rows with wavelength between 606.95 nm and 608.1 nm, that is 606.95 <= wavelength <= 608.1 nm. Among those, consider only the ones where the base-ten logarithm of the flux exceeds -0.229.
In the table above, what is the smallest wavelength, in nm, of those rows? 607.020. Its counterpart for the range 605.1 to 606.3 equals 605.205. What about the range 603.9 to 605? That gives 603.952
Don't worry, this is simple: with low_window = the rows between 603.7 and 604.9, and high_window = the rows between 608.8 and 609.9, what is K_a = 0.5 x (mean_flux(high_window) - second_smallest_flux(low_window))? 0.013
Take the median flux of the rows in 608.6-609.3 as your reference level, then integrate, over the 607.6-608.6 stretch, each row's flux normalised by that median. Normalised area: 1.0 nm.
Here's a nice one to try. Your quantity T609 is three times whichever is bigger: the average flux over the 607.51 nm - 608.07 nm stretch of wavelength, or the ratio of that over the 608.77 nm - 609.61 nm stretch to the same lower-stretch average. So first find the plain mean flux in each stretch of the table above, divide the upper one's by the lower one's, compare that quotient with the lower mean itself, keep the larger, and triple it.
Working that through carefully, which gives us 2.96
